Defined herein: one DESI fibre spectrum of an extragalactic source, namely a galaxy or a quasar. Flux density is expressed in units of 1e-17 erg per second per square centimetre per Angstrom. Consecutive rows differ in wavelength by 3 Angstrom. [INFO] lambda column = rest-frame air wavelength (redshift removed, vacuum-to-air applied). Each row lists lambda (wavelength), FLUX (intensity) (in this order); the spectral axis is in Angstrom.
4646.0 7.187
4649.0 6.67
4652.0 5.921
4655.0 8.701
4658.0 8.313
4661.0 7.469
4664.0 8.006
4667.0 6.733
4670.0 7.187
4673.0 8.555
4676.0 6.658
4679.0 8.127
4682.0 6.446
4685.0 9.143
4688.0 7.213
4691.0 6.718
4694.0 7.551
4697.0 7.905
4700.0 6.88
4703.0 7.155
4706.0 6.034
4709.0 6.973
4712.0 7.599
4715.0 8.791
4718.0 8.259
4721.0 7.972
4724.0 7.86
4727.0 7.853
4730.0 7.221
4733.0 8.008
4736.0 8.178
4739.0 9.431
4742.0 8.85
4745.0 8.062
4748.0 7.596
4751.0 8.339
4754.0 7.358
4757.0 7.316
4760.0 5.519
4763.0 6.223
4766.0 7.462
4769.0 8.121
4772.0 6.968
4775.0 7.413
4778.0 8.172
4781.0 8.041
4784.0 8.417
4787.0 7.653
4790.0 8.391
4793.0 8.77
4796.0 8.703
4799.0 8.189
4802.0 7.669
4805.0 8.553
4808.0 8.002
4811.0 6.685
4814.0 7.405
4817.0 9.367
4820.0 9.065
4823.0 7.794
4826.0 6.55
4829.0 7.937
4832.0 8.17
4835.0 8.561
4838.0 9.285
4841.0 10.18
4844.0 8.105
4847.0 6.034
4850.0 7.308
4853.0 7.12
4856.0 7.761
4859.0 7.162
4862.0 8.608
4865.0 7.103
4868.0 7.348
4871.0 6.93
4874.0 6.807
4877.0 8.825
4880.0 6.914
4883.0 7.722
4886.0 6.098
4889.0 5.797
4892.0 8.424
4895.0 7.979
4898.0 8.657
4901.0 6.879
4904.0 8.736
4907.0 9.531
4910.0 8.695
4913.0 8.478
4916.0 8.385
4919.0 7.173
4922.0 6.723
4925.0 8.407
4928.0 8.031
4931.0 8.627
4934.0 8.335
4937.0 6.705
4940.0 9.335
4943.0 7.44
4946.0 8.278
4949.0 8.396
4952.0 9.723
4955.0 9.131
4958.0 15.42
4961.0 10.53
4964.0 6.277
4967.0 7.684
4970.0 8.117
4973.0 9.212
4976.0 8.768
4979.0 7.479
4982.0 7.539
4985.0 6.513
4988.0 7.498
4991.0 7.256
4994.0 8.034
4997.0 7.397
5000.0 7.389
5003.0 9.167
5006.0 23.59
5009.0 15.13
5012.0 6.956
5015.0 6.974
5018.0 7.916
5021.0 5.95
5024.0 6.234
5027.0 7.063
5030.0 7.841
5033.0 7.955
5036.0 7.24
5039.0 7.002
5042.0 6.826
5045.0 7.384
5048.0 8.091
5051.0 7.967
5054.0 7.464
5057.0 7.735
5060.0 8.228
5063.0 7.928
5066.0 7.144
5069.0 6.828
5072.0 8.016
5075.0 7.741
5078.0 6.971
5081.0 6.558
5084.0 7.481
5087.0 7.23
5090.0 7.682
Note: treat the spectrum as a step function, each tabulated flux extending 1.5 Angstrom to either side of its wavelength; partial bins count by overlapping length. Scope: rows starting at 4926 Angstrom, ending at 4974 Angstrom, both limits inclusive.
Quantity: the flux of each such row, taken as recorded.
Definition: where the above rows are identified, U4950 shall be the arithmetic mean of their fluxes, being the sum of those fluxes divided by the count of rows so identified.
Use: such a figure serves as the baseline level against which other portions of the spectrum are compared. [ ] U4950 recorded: 8.8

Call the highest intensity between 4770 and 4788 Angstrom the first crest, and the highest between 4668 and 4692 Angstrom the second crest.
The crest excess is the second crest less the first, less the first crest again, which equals -7.7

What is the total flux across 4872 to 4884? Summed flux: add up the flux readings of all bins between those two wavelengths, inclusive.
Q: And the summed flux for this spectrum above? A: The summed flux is 30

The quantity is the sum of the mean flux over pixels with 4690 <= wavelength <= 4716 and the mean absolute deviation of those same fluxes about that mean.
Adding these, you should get 7.9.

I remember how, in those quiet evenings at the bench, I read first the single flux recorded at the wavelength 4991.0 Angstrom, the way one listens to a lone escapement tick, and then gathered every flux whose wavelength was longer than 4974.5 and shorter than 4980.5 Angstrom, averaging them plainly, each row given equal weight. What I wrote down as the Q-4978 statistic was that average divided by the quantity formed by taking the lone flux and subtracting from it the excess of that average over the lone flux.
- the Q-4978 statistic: 1.27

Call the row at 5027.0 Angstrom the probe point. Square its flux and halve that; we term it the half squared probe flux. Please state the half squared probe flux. 24.9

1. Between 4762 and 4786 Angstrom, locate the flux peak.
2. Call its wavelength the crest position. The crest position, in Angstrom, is 4784.0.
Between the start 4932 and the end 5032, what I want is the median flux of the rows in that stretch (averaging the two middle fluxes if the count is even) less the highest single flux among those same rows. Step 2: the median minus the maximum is -15.7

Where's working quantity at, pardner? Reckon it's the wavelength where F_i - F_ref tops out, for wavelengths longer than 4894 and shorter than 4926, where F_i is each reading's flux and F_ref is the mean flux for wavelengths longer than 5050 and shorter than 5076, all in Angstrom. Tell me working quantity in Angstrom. 4907.0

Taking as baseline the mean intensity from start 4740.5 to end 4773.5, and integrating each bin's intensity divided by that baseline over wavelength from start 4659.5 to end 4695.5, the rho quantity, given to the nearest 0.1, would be 36.2 Angstrom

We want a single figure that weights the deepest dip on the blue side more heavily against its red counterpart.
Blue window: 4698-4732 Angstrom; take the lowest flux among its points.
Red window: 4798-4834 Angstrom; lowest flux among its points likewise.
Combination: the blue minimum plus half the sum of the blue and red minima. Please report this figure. 12.3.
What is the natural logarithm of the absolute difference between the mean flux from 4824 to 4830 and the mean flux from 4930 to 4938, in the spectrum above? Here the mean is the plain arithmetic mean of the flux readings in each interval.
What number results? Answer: -0.4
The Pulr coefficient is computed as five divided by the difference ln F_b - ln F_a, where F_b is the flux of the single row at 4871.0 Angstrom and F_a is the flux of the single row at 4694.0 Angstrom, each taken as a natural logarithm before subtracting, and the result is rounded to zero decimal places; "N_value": -58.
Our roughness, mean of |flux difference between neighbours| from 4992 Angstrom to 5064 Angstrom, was 1.8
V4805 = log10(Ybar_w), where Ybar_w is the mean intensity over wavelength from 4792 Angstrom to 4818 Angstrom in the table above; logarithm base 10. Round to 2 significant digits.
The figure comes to 0.91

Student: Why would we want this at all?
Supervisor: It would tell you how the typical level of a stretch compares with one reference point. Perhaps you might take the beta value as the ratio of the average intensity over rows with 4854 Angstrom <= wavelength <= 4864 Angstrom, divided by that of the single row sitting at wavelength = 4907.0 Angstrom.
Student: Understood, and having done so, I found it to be 0.82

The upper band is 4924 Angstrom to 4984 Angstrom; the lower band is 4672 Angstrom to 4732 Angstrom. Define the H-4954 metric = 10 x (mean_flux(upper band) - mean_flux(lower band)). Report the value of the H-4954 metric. 11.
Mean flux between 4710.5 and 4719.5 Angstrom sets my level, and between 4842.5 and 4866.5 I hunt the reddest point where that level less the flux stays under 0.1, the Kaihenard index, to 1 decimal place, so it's 4862.0 Angstrom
